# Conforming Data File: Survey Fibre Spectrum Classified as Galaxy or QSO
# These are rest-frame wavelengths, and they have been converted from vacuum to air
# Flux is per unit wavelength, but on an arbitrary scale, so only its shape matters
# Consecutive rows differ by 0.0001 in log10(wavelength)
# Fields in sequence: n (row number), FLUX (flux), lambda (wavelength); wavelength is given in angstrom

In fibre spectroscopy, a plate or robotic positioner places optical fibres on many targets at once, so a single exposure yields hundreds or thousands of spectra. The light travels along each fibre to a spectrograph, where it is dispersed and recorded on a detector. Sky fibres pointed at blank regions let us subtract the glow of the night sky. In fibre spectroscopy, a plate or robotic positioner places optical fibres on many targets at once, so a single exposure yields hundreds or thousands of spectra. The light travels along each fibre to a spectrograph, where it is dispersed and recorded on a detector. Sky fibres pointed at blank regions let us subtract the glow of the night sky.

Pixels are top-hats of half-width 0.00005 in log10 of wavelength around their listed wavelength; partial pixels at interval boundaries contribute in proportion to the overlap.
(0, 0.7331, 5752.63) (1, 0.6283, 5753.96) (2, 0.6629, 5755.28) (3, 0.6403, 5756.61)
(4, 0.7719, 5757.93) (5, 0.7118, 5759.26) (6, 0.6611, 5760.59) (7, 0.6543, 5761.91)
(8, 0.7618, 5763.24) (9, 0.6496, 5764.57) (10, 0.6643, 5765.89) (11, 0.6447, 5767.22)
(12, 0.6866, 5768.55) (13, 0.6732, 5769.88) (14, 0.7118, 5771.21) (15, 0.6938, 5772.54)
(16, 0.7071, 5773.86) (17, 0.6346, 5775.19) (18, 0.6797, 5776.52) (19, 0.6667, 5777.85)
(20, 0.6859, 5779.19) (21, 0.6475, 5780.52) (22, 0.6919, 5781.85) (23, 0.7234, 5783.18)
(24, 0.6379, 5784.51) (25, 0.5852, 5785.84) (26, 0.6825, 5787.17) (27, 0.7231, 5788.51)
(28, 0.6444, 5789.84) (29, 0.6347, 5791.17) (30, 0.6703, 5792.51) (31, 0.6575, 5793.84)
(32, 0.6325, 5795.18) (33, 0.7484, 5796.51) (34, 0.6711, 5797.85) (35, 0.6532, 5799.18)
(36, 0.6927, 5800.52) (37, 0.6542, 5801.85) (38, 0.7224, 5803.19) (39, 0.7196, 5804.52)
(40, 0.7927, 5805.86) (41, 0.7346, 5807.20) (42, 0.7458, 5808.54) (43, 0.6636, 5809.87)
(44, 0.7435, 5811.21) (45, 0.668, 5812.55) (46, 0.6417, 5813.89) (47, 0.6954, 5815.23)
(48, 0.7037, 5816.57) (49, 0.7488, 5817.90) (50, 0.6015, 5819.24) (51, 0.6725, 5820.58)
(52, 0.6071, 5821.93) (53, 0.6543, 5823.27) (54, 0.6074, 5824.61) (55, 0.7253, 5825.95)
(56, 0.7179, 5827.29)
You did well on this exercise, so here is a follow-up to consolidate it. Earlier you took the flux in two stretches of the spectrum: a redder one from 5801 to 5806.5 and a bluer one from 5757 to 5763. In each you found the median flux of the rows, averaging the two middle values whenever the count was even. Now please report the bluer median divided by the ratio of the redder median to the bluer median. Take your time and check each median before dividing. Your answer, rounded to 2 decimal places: 0.65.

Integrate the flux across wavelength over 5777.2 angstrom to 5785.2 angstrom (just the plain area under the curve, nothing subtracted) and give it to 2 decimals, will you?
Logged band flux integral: 5.40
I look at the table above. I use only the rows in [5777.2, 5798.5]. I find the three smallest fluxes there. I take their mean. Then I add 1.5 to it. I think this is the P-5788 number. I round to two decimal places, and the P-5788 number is 2.12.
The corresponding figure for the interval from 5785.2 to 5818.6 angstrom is 2.12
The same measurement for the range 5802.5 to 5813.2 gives 2.18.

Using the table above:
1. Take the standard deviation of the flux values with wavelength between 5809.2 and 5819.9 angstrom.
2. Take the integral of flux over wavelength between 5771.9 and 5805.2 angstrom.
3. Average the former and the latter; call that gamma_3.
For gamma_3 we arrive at 11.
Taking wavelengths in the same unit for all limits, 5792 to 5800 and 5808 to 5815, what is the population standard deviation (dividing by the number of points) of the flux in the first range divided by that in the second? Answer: 0.84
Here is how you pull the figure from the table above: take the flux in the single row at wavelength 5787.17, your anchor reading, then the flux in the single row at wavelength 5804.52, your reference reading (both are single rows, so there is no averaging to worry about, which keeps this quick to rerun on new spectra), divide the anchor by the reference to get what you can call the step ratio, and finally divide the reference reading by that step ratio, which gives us 0.76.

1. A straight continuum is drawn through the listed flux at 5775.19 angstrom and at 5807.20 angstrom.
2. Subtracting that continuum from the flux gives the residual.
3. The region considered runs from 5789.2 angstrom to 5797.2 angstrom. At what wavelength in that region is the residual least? 5795.18 angstrom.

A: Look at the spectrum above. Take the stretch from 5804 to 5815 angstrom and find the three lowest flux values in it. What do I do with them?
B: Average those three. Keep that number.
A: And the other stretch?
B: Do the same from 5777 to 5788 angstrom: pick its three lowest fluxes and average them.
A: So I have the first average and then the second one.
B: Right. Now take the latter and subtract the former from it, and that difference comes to -0.034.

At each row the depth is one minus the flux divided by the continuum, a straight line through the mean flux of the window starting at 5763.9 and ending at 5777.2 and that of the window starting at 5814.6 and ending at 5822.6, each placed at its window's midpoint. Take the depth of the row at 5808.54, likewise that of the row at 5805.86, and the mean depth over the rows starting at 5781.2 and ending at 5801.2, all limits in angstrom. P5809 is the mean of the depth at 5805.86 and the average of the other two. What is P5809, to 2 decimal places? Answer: -0.12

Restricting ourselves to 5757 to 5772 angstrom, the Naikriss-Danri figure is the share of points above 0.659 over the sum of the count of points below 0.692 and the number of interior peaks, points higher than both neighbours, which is 0.073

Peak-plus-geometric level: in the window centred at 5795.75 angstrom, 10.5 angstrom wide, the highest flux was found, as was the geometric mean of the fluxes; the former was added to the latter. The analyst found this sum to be 1.42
